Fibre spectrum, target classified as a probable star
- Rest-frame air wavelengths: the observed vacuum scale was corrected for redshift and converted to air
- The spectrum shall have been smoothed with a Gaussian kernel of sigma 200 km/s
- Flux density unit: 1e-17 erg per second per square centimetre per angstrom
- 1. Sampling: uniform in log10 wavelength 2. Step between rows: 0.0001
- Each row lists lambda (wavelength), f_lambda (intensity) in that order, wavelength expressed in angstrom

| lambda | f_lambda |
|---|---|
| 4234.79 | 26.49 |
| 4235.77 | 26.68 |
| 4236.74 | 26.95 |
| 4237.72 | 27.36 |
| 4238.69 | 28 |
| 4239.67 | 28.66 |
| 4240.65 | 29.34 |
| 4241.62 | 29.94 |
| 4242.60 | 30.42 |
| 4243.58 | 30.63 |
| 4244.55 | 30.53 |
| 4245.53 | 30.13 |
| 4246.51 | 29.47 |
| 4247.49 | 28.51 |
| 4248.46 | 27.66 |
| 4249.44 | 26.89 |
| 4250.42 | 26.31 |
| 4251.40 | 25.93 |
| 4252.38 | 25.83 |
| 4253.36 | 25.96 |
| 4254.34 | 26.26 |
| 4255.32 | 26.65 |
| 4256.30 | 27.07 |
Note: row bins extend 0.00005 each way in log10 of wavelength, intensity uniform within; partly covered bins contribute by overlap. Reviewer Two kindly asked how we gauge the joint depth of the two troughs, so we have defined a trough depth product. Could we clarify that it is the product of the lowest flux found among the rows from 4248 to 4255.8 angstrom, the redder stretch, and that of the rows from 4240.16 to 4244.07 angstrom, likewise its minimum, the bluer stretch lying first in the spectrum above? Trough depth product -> 758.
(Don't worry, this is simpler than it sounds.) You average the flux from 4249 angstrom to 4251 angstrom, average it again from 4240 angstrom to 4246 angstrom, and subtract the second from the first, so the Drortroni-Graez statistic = -3.6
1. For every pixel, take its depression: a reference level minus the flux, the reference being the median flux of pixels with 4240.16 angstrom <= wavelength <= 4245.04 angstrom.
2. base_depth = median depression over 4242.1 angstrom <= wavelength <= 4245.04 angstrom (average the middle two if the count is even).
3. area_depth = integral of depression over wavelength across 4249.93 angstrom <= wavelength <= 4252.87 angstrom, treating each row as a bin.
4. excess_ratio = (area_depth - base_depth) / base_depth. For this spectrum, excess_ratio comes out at -118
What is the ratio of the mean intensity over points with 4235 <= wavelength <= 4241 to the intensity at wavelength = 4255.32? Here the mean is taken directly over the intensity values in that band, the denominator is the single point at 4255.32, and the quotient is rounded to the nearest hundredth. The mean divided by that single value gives 1.04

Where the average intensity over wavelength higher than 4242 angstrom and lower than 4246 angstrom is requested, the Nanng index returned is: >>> 30.4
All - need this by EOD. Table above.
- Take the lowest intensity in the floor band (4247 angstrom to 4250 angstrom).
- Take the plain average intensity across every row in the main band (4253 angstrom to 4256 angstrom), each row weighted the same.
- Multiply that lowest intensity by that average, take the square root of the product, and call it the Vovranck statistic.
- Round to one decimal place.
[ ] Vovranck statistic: 26.6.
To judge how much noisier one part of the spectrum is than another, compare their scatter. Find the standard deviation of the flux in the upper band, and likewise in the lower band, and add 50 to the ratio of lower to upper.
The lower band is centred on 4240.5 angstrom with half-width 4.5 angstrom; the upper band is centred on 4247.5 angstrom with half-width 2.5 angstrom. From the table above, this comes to 51.1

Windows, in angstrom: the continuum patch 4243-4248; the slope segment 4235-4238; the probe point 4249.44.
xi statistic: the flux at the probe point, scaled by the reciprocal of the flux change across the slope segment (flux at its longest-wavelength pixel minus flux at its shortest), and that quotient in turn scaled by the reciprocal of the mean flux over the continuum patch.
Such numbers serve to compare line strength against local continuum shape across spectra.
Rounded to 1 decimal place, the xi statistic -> 1.3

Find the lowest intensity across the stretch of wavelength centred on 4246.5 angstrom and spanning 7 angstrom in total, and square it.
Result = 723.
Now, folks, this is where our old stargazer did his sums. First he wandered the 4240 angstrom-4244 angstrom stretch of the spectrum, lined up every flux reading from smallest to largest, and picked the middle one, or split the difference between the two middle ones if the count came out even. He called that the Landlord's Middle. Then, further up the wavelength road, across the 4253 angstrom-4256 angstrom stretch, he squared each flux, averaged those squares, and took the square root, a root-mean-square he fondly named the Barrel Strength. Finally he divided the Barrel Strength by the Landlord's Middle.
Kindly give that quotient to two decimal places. 0.87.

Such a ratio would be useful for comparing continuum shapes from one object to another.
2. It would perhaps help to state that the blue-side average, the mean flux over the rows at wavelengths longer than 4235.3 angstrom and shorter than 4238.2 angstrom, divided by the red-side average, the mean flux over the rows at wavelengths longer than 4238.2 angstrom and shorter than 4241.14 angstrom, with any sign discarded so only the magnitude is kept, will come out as 0.94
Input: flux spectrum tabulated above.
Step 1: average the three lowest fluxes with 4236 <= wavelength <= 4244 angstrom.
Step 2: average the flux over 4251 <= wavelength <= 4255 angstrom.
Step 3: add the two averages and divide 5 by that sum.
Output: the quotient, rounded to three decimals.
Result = 0.094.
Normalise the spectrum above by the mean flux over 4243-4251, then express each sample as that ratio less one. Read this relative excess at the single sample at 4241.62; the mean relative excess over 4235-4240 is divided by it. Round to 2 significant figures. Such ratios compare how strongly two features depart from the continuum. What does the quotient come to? -1.1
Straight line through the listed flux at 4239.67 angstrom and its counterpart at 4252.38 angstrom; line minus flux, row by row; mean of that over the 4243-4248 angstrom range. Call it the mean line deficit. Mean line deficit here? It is -2.5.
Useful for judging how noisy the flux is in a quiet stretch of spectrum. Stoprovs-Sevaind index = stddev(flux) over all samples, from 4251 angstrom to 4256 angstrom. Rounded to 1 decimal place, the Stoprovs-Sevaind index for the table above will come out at 0.3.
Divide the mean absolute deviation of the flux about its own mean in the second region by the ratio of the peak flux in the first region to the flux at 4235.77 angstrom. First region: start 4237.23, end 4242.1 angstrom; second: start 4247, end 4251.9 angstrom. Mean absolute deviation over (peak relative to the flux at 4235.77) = 0.73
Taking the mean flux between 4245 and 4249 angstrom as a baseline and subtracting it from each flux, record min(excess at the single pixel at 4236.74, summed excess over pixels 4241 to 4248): -2.0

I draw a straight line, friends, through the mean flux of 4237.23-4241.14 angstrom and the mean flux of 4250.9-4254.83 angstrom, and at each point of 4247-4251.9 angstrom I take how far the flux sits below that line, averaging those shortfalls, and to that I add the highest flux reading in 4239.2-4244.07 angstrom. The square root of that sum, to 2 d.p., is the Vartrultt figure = 5.49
